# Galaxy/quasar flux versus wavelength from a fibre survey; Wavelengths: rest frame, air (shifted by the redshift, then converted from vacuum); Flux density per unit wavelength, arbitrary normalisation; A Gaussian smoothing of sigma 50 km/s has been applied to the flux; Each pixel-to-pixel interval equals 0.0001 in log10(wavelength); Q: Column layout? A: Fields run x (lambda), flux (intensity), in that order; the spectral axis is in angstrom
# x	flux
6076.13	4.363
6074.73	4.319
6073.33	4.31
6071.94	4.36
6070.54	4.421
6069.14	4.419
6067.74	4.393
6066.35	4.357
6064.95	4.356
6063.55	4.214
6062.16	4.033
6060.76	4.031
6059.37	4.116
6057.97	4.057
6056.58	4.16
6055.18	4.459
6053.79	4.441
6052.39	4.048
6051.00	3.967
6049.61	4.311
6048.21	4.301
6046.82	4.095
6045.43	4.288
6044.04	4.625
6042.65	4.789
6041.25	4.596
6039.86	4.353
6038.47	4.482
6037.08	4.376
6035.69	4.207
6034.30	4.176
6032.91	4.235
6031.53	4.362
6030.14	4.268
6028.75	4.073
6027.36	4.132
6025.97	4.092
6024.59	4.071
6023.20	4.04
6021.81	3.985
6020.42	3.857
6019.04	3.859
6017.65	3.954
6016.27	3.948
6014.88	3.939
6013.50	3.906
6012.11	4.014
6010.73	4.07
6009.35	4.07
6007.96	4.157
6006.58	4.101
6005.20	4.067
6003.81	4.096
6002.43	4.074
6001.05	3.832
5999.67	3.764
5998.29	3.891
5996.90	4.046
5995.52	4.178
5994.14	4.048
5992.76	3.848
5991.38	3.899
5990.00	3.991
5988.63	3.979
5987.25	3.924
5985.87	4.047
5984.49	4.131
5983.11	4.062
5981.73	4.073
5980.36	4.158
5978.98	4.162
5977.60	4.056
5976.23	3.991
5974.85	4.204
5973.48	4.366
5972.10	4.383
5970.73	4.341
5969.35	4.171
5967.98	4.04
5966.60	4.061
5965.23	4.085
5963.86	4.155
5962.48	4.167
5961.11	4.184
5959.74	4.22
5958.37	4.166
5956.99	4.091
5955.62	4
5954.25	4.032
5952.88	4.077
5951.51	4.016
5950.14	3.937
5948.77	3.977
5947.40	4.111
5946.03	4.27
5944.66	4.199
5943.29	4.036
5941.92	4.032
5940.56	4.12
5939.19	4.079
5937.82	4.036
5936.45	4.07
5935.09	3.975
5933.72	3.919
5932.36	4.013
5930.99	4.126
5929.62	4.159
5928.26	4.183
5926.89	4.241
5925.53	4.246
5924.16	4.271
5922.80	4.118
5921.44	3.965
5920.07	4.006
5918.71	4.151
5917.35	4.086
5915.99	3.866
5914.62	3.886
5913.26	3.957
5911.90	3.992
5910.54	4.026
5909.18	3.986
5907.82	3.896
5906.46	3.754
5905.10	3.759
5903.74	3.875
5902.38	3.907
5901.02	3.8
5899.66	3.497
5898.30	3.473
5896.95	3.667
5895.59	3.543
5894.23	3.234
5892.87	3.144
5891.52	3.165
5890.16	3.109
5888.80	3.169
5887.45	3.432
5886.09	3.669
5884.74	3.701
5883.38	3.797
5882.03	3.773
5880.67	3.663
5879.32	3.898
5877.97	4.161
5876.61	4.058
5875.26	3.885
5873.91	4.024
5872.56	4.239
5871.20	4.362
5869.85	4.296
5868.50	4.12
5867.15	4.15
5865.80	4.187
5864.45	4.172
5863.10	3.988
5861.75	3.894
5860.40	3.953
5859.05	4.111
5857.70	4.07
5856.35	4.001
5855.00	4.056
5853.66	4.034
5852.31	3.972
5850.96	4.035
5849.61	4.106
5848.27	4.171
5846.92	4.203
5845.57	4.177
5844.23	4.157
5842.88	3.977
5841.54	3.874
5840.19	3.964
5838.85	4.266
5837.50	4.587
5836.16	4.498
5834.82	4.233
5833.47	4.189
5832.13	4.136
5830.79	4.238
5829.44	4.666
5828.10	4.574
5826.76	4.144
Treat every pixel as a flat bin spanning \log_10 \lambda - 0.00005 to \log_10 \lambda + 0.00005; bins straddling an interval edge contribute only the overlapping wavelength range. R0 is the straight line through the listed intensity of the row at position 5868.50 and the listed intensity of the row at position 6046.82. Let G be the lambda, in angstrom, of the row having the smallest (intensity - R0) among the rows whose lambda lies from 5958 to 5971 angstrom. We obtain 5967.98 angstrom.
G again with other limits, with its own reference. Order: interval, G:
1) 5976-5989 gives 5987.25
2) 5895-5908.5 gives 5898.30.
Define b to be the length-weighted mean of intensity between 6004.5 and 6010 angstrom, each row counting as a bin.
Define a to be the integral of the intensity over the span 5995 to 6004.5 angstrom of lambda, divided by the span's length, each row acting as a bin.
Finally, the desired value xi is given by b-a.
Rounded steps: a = 3.98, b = 4.09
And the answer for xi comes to 0.11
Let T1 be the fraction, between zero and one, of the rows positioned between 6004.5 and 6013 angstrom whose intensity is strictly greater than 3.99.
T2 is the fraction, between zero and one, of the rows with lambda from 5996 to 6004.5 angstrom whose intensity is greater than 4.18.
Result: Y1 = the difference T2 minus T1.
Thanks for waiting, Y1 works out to -1.00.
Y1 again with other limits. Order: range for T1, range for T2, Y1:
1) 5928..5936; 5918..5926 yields -0.33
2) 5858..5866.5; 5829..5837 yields 0.33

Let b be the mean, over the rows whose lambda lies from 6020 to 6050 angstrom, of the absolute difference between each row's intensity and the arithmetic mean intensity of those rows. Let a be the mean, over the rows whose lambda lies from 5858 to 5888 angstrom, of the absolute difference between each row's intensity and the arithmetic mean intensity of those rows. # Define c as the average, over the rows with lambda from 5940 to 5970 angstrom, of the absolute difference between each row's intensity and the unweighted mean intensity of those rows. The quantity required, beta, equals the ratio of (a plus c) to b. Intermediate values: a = 0.19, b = 0.17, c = 0.07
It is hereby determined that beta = 1.54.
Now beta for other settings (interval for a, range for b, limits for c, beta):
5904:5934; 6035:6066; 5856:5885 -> 1.55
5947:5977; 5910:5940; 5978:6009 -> 2.07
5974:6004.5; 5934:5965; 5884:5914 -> 4.93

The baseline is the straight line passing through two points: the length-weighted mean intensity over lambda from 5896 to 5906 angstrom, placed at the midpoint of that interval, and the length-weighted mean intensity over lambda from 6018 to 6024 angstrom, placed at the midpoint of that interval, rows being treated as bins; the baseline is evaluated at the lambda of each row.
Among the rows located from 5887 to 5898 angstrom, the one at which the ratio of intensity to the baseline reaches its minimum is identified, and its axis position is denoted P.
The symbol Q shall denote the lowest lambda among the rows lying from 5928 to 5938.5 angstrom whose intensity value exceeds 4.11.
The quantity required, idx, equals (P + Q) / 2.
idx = 5909.2 angstrom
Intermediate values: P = 5890.16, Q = 5928.26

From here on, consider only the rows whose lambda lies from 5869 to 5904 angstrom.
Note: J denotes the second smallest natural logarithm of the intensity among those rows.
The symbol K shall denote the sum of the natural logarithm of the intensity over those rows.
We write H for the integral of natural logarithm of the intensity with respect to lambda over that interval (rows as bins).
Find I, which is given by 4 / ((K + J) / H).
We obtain 5.21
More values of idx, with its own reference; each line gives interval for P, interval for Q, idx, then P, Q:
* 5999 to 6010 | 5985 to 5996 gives 5997.6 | 5999.67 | 5995.52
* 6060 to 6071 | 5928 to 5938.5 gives 5995.2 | 6062.16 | 5928.26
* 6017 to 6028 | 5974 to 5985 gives 5997.6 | 6020.42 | 5974.85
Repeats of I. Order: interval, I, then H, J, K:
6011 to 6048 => 5.49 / 52.9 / 1.35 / 37.2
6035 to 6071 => 5.34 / 52.5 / 1.39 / 37.9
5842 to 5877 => 5.19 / 49.3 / 1.36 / 36.6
